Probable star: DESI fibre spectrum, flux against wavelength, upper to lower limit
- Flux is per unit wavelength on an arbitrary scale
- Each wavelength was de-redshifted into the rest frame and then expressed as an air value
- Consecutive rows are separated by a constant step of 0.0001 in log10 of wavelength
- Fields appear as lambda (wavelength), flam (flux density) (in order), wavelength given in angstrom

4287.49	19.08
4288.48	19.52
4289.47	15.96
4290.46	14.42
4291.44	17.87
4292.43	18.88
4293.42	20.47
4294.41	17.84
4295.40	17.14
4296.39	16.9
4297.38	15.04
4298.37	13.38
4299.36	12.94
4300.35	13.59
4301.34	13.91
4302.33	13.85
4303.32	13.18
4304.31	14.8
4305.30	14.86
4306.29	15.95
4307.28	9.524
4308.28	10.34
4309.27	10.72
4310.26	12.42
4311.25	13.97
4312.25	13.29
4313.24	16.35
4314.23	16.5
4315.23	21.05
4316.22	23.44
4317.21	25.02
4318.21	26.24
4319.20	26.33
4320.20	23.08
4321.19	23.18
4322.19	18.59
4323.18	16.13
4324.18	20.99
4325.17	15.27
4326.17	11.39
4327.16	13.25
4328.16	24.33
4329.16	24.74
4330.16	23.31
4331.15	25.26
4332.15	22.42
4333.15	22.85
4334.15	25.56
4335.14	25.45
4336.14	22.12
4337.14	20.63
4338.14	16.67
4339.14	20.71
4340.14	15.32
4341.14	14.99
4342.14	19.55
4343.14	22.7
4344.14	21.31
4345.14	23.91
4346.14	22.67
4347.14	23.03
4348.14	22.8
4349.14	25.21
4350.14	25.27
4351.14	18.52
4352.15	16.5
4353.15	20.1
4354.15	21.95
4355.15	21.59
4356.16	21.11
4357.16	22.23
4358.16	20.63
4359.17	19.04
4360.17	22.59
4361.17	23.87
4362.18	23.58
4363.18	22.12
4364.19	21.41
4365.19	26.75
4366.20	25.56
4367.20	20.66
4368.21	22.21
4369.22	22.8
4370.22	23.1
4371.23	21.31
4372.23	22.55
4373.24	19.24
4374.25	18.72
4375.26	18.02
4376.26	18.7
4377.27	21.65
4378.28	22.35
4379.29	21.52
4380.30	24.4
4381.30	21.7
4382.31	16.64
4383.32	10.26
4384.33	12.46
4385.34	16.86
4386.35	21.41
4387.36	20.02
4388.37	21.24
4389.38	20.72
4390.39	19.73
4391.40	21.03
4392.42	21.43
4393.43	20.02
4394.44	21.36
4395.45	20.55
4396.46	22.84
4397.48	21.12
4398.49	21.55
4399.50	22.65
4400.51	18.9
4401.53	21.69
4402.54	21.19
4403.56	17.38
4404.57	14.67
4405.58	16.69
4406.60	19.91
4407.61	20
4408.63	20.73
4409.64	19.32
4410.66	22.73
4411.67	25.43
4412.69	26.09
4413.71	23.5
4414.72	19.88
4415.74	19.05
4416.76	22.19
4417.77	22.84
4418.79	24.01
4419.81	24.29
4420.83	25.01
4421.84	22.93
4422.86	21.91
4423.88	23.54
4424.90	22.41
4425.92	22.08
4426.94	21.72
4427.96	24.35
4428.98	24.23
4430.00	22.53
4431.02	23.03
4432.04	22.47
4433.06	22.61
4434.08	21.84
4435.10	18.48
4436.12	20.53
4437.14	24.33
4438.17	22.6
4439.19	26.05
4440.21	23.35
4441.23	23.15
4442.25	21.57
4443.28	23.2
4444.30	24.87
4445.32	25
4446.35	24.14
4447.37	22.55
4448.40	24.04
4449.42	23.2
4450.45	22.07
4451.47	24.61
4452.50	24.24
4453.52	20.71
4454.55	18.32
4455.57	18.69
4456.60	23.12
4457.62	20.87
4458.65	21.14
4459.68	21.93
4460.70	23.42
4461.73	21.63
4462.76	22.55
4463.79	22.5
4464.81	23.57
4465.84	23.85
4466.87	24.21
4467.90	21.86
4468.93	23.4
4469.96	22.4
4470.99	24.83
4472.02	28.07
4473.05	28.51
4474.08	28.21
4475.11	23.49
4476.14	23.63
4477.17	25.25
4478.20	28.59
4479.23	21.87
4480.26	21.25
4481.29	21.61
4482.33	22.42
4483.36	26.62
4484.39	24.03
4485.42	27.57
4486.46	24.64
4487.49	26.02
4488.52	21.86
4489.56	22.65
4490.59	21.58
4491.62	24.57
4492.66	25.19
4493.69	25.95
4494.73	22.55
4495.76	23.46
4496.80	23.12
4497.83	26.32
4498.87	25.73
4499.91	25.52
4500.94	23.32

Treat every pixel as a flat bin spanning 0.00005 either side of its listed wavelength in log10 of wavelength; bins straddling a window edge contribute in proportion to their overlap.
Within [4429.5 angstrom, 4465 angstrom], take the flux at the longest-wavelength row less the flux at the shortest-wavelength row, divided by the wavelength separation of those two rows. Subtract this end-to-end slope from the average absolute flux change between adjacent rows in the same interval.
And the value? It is 1.5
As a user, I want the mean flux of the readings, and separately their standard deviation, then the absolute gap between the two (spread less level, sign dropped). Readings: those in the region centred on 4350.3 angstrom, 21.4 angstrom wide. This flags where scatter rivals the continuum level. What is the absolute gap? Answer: 18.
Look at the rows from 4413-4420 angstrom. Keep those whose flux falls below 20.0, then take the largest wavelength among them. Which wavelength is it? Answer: 4415.74 angstrom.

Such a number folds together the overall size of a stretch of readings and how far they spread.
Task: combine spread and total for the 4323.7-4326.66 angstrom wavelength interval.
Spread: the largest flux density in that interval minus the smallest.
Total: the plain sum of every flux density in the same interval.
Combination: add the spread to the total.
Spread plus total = 57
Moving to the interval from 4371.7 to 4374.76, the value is 64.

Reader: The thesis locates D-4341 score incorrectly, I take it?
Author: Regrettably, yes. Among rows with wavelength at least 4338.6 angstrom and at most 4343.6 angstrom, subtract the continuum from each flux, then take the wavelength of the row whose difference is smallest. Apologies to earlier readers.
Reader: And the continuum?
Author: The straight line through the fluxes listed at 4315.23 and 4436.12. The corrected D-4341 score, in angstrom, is 4341.14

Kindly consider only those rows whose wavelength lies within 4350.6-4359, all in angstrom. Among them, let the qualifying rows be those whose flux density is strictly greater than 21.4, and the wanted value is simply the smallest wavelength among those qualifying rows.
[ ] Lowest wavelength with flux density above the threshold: 4354.15 angstrom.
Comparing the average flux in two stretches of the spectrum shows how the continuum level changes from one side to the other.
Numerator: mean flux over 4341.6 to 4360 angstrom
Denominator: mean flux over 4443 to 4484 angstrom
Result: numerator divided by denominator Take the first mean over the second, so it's 0.92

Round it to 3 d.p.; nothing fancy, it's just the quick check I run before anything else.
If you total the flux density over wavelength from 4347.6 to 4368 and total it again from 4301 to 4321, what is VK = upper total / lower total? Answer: 1.319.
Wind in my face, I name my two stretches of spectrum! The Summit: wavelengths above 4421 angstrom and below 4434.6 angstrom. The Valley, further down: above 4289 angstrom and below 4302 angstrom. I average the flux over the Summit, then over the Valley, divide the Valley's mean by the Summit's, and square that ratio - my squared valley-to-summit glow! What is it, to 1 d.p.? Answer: 0.5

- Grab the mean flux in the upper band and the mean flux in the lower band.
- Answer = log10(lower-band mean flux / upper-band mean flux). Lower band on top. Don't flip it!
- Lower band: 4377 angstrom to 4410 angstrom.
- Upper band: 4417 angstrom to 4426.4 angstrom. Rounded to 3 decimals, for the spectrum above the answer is -0.069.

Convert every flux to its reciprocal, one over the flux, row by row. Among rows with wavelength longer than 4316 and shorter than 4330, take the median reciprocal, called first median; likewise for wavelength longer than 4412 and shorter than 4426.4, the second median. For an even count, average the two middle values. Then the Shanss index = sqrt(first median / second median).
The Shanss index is 0.995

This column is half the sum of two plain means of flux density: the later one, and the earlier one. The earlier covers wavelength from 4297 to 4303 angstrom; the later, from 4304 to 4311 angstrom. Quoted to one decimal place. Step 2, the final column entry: 13.2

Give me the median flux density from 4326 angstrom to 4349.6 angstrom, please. 22.7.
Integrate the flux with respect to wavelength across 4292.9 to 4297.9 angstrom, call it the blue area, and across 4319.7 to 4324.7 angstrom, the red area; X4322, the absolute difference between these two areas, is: 15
